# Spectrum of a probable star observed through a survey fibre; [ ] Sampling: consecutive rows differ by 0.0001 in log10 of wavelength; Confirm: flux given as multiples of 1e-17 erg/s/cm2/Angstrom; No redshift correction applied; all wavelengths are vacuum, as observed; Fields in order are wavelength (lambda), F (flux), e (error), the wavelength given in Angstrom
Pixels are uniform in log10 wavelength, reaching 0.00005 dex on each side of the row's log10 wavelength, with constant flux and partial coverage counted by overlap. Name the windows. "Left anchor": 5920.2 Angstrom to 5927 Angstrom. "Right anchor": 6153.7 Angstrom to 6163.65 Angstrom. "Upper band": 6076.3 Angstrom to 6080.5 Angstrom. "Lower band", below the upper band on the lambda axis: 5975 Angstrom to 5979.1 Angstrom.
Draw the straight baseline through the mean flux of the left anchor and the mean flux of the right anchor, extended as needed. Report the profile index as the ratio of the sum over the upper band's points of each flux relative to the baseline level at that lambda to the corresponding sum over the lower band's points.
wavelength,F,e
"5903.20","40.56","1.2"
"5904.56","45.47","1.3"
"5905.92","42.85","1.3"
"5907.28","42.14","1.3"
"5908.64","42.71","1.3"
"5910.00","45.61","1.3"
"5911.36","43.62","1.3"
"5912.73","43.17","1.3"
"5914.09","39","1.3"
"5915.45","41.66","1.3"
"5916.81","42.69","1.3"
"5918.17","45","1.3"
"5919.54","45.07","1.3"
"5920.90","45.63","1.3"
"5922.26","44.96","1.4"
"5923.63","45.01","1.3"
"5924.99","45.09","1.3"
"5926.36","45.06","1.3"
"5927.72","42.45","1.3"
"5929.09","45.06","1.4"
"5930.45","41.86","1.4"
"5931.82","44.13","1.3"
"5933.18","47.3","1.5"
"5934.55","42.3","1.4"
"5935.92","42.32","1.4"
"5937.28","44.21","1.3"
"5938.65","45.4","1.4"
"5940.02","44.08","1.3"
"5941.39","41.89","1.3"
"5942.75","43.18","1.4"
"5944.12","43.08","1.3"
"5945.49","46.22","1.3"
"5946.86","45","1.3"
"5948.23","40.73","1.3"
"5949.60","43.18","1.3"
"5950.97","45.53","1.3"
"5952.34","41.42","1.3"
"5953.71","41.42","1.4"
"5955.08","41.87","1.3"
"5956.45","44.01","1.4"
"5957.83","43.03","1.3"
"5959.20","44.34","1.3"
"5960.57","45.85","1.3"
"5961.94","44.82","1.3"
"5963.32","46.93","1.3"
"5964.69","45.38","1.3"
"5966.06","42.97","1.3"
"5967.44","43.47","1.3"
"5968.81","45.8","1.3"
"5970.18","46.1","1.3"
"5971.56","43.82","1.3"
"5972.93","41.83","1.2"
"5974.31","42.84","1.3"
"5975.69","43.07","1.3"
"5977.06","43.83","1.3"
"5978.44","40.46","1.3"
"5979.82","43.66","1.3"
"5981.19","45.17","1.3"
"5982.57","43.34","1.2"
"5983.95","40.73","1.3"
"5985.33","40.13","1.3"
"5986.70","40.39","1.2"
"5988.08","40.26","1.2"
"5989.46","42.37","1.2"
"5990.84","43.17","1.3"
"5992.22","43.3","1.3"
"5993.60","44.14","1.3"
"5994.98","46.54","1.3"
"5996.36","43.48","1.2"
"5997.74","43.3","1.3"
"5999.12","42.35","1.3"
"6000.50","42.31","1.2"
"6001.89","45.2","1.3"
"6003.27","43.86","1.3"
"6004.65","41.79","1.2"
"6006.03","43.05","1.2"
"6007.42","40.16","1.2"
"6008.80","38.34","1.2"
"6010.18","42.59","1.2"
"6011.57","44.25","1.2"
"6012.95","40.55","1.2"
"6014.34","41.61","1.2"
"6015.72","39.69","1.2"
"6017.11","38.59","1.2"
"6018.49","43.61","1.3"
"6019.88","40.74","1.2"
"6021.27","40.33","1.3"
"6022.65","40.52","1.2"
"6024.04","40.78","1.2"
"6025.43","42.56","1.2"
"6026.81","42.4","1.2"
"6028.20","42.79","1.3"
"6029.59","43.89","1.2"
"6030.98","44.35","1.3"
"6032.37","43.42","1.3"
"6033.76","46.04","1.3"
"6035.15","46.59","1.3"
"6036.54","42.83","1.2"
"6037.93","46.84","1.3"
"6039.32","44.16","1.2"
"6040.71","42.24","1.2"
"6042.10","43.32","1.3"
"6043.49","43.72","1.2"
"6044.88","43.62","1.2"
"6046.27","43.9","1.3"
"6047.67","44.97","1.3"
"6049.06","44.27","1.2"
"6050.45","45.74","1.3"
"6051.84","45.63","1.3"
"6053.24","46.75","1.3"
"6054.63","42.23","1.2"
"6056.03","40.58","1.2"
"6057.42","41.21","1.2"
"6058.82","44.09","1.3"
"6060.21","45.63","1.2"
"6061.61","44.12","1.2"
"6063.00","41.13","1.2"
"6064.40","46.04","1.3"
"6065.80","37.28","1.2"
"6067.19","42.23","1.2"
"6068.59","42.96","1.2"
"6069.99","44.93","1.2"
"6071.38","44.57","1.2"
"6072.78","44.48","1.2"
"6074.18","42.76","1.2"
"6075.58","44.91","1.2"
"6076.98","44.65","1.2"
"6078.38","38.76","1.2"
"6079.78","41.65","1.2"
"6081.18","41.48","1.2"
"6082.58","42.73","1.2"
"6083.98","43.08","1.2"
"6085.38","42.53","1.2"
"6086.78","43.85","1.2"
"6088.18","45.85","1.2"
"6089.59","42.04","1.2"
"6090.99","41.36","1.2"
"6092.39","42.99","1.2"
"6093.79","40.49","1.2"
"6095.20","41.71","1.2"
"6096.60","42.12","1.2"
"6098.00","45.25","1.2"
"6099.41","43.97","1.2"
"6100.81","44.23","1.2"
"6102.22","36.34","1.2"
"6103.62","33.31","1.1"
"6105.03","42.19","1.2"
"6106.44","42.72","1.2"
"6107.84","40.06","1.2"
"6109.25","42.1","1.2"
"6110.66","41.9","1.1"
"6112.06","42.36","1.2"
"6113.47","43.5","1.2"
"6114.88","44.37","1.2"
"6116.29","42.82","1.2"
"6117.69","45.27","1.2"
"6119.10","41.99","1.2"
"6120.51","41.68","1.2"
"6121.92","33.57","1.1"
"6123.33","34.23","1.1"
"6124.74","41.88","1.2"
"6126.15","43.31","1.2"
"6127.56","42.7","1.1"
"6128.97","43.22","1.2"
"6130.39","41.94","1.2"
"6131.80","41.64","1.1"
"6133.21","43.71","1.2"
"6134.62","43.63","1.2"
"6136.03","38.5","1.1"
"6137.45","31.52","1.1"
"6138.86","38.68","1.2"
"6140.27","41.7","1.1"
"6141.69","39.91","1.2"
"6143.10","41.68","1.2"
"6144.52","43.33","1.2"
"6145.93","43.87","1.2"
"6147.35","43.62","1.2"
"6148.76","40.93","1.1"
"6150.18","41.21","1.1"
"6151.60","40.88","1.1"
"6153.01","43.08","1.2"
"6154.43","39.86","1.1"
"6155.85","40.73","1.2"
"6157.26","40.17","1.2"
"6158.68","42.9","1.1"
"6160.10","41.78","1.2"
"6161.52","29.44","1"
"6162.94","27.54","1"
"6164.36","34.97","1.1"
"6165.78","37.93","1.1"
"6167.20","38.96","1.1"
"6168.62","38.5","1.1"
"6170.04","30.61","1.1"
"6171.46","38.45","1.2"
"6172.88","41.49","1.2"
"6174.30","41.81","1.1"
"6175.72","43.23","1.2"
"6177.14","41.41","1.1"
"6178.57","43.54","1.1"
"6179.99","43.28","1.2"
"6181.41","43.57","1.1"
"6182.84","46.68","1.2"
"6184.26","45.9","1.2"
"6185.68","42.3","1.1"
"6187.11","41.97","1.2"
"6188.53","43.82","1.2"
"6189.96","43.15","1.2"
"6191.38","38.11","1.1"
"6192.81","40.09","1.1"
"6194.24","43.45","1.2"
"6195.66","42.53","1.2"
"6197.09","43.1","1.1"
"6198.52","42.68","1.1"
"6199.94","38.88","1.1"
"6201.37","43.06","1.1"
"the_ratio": 1.06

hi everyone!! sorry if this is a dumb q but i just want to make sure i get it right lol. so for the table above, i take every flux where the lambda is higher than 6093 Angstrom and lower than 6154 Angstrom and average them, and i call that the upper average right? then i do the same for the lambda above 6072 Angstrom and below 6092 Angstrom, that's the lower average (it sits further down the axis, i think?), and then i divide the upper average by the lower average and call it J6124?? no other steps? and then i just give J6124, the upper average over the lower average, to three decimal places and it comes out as 0.964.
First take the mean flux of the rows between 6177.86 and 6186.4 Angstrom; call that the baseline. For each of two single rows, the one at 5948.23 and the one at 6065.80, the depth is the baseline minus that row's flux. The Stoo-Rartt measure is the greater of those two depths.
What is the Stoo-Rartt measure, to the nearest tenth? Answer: 6.9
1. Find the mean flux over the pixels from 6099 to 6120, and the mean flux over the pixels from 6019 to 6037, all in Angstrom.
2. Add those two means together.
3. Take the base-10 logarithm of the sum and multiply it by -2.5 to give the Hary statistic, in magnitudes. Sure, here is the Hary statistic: -4.82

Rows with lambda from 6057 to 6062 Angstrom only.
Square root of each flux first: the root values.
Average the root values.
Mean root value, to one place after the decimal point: 6.6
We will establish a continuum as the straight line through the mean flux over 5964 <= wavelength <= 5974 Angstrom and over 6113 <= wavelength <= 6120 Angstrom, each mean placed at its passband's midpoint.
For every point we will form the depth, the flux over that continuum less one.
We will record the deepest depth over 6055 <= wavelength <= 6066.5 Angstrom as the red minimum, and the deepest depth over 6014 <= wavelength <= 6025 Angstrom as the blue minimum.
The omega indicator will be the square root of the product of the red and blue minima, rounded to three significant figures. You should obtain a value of 0.135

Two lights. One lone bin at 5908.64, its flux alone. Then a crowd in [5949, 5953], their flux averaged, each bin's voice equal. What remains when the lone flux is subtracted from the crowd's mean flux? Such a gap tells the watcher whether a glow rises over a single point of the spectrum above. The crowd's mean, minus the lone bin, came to 0.7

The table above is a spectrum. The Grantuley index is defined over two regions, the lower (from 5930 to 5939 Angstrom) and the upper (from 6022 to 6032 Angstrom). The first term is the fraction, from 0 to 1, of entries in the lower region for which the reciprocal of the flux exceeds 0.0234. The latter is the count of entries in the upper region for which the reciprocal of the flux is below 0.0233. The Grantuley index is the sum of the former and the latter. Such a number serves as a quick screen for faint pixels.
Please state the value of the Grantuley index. 2.4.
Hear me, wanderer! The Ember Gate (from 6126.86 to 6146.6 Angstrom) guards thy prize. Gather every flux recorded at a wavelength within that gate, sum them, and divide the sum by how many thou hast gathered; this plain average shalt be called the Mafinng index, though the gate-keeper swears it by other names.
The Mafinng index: 41.1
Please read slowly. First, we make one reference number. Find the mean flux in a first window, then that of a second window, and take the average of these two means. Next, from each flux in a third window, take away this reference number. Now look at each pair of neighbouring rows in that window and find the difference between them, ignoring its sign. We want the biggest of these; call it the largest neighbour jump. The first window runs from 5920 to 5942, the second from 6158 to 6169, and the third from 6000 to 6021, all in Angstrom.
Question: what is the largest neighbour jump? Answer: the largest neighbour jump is 5.0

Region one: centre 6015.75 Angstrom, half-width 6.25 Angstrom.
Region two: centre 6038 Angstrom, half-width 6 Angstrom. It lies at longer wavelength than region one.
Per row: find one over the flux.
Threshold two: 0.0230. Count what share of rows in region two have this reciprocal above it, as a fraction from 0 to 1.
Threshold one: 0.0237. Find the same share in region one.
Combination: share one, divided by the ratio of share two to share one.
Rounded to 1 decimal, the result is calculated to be 1.0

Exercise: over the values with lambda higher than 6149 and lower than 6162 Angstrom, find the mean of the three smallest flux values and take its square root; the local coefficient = 6.0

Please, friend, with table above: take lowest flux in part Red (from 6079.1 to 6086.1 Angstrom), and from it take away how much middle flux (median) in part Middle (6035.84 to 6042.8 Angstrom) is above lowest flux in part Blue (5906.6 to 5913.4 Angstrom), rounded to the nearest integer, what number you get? 40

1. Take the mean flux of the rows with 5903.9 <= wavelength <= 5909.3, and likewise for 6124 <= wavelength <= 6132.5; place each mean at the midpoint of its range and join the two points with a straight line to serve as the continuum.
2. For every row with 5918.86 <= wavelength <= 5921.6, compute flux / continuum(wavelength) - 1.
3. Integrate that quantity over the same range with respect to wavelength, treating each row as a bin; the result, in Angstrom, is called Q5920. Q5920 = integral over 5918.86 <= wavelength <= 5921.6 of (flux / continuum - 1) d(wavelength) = 0.13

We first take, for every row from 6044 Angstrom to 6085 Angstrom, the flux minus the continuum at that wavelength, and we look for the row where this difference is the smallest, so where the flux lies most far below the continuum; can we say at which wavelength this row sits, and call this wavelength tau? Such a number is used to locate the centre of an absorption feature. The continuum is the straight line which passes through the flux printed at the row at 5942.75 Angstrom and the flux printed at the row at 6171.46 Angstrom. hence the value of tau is 6065.80 Angstrom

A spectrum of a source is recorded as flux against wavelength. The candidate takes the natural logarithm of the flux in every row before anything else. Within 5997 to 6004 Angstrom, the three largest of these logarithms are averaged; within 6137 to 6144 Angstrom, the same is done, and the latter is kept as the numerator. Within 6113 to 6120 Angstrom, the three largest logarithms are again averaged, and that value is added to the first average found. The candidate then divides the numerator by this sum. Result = 0.490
